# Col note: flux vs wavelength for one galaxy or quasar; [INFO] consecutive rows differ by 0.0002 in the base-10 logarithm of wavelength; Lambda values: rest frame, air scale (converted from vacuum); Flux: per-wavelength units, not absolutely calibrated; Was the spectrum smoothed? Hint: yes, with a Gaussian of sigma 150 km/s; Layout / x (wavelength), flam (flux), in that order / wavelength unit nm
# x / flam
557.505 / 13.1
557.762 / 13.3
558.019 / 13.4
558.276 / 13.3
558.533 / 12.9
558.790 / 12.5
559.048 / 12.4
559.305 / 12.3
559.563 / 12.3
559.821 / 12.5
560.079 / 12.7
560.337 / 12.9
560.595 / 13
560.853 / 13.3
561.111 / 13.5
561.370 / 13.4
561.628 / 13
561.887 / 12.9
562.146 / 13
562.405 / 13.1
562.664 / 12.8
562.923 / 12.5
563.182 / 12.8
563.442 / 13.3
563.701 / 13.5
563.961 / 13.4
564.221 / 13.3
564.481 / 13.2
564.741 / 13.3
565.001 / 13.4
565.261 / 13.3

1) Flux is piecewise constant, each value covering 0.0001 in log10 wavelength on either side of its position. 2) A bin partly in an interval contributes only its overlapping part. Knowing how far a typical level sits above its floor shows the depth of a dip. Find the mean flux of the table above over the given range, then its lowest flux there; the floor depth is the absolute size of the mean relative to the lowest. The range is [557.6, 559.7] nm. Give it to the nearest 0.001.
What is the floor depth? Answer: 0.500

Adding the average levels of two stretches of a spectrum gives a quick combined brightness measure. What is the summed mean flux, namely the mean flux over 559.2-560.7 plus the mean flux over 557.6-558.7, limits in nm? 25.8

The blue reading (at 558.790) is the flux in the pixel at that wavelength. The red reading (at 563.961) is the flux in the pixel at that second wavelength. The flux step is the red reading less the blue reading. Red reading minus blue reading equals 0.9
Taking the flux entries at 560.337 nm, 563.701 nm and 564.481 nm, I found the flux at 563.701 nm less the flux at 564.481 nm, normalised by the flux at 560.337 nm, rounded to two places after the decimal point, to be 0.02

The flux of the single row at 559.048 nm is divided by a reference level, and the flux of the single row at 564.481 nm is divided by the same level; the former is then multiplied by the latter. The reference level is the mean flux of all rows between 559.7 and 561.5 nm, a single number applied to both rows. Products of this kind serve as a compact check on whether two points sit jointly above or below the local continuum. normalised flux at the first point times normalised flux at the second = 0.96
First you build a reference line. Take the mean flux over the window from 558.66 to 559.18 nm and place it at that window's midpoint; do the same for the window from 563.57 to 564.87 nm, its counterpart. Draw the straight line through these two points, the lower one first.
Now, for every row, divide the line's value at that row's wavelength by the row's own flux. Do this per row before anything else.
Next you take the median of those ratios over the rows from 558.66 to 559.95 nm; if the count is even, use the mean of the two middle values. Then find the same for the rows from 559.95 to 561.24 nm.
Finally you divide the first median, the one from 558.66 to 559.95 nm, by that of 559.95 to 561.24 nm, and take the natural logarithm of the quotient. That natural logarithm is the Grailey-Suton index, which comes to 0.029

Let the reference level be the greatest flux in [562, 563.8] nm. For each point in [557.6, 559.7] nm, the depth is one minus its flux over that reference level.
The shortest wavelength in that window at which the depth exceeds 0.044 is 558.533 nm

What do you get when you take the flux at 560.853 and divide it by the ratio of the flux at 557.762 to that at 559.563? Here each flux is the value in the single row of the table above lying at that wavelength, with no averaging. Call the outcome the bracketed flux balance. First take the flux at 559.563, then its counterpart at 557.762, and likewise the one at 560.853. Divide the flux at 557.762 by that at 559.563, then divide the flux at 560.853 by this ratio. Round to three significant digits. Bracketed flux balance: 12.3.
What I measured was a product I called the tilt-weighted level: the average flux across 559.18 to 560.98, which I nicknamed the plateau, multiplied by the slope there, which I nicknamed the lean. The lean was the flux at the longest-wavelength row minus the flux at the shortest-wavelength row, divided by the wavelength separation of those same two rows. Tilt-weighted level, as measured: 8.2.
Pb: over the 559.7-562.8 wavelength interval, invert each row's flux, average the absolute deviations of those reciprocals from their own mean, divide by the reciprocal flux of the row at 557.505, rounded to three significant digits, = 0.0162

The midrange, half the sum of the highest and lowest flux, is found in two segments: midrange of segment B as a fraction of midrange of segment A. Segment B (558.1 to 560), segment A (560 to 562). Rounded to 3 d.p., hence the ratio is 0.977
